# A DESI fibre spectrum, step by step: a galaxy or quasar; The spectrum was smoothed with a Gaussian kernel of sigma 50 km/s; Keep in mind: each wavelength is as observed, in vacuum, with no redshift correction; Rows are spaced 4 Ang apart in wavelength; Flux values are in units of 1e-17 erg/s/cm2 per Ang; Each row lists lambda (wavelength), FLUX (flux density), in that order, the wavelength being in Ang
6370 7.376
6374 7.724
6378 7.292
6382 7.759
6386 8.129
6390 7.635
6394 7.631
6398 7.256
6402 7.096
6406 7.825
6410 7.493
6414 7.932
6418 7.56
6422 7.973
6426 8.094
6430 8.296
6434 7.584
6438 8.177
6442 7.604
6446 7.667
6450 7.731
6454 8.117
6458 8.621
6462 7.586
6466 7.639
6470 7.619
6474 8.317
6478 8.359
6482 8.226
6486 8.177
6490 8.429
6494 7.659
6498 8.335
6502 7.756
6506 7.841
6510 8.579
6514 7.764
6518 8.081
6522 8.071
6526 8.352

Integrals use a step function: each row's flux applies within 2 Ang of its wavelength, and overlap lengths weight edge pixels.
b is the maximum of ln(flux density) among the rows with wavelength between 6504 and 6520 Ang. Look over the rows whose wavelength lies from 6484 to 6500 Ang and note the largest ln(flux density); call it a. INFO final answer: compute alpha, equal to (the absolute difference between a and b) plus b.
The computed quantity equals 2.17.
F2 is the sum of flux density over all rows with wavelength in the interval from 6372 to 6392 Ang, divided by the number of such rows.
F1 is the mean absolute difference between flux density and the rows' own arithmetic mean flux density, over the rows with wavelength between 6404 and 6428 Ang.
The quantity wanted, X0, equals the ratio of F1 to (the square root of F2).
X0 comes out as 0.069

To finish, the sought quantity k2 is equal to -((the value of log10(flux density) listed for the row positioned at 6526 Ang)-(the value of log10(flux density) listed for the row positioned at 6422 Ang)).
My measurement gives -0.020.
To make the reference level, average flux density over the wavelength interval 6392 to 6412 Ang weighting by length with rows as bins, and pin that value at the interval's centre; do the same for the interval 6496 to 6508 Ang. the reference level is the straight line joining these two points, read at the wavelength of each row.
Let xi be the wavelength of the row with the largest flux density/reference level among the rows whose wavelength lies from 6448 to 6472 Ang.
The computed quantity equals 6458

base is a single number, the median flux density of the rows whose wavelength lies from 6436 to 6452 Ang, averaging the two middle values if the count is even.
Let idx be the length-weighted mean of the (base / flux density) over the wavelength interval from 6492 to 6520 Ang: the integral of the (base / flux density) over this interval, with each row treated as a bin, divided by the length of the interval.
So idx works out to 0.96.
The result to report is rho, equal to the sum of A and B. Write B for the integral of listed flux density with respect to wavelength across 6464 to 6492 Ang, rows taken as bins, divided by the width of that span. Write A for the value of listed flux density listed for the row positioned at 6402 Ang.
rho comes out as 15.2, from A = 7.096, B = 8.11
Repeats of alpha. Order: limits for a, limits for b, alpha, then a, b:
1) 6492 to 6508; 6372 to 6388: 2.12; 2.12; 2.10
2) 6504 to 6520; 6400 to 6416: 2.15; 2.15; 2.07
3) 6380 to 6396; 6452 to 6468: 2.21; 2.10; 2.15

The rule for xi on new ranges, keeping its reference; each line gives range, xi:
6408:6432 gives 6430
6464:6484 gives 6478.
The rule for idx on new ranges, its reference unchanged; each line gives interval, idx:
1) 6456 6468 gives 0.97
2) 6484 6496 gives 0.95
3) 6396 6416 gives 1.03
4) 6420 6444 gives 0.97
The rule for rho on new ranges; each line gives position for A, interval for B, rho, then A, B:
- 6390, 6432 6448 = 15.4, 7.635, 7.76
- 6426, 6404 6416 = 15.8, 8.094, 7.75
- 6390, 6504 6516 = 15.7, 7.635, 8.06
